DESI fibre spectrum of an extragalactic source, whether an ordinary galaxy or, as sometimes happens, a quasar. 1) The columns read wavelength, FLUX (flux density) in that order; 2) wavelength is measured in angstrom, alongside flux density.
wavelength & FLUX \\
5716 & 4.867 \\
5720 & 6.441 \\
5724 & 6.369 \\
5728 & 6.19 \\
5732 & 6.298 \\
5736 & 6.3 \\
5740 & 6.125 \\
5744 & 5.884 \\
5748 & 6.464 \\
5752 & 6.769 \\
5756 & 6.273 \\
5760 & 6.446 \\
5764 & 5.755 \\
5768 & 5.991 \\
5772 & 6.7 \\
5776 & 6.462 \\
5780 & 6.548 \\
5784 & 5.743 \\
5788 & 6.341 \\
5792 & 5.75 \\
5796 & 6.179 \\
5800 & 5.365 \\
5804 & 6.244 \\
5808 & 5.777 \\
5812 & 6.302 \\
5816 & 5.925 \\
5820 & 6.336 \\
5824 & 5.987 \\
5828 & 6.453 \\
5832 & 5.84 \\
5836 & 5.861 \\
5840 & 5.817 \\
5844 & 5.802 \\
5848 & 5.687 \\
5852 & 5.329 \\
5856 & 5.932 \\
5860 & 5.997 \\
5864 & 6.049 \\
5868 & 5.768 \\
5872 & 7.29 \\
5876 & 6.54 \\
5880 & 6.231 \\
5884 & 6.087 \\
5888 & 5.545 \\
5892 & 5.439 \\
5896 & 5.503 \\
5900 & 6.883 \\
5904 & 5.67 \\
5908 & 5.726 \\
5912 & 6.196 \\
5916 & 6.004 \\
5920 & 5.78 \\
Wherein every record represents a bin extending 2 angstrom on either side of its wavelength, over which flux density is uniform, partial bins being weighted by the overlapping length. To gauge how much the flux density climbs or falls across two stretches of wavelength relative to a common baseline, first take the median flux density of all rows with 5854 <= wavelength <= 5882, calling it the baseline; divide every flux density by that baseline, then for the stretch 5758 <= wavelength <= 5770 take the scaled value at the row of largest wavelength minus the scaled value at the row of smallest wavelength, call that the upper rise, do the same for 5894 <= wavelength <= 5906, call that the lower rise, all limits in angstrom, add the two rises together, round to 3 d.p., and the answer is -0.048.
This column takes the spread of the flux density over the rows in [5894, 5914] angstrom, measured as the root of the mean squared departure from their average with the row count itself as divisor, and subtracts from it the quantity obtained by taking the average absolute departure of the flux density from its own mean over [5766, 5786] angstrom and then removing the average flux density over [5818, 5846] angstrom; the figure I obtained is 6.18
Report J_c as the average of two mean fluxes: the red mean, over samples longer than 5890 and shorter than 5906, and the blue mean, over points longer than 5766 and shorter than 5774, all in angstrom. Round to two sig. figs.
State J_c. 6.1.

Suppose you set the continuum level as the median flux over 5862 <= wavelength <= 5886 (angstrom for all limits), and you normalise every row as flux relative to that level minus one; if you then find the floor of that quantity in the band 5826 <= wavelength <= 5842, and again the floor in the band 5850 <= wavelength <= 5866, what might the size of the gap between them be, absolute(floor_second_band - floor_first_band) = 0.079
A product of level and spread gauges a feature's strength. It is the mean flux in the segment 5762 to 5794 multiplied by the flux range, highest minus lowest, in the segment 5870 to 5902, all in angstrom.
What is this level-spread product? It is 11.4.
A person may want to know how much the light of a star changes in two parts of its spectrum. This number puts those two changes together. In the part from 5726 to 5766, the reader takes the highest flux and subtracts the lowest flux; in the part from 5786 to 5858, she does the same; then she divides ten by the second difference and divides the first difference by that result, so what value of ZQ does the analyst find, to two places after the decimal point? 0.11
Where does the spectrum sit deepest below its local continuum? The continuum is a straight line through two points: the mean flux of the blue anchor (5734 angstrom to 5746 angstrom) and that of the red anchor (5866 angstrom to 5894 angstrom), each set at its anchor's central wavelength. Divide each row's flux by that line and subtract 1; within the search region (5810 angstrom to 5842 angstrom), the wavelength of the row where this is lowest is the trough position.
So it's 5840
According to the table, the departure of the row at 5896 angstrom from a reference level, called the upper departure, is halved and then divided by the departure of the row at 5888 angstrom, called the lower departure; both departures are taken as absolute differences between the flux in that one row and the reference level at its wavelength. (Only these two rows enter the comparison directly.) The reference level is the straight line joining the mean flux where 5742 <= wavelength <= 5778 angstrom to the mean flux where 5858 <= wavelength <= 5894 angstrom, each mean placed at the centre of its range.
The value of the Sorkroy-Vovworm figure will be 0.53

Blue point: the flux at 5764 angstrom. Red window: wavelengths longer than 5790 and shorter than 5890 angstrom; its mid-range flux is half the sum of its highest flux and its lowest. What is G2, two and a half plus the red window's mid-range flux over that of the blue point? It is 3.60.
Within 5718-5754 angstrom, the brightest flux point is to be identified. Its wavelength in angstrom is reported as 5752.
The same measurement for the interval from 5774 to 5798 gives 5780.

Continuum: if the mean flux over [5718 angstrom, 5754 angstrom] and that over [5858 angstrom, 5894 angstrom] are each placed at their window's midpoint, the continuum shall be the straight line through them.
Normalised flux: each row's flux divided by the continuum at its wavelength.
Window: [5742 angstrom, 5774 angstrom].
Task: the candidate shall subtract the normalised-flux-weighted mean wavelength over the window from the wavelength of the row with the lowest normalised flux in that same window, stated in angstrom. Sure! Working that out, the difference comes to 6.0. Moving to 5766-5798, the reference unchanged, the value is 2.2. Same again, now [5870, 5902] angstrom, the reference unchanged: 6.4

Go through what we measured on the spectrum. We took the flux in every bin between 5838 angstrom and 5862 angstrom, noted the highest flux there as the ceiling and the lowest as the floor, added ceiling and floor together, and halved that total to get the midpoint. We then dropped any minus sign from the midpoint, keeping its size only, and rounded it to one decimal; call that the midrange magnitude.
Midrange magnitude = 5.7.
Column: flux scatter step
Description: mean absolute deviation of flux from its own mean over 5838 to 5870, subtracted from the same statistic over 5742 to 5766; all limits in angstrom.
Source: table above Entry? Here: 0.1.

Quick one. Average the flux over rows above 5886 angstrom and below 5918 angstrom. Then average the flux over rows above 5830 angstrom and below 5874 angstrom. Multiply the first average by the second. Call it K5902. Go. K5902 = 34.9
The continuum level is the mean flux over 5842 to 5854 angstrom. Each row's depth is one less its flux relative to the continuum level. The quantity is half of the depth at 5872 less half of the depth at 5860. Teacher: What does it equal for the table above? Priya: -0.12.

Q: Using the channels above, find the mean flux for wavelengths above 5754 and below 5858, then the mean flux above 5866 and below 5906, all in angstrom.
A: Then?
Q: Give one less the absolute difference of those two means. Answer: 0.94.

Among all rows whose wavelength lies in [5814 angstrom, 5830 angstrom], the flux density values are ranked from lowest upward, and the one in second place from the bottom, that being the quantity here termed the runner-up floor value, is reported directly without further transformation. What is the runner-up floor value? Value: 5.987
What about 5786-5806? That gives 5.75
